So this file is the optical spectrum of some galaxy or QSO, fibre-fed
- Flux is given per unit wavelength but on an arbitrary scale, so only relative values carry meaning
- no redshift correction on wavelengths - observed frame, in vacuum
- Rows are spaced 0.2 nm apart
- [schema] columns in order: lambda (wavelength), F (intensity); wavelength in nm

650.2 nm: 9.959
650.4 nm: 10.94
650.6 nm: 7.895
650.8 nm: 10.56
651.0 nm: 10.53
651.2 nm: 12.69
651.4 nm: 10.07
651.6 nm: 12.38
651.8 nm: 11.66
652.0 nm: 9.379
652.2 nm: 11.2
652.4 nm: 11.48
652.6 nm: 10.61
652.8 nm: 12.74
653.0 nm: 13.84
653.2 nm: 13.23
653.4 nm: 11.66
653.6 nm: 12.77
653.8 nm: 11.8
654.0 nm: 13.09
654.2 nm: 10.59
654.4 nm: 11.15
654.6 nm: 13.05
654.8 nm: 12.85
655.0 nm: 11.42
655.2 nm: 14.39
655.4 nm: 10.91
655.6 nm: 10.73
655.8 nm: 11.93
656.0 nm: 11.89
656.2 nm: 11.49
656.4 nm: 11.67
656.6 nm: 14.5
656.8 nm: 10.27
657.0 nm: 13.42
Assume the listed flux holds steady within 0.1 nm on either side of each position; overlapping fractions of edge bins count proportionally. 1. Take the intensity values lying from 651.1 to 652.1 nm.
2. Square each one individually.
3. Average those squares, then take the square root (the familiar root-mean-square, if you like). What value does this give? 11.3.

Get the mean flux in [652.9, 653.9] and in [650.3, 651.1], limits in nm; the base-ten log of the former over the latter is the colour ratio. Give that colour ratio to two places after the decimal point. 0.10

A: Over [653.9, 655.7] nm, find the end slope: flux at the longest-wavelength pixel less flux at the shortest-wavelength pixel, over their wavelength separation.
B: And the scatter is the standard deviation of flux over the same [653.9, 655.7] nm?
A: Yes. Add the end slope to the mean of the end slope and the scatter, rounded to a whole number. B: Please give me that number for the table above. -2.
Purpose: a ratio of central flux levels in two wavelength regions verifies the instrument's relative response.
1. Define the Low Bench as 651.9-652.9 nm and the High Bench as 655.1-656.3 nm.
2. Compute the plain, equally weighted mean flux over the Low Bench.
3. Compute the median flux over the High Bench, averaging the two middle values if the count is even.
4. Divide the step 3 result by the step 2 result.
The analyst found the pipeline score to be 1.05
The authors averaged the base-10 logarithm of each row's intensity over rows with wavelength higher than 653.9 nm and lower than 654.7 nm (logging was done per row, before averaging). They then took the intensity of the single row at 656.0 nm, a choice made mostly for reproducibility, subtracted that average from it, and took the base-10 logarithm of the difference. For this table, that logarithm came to 1.03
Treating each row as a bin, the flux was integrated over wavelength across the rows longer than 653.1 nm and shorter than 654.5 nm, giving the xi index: 16.9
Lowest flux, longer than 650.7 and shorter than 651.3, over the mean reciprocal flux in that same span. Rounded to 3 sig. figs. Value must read 118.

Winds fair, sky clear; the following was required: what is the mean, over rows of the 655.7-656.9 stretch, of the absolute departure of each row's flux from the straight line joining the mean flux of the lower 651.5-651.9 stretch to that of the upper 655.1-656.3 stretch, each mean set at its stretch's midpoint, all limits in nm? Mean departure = 0.81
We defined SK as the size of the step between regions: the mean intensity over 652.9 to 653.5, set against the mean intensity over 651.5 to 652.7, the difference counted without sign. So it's 1.8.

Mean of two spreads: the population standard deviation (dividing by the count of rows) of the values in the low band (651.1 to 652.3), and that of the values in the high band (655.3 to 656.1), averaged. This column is 0.9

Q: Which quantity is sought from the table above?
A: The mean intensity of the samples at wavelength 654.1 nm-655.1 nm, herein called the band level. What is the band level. 11.8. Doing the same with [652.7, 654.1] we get 12.7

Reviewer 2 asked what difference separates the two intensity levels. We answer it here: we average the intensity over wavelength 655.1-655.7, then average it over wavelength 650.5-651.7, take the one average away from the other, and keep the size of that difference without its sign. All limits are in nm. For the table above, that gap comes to 1.32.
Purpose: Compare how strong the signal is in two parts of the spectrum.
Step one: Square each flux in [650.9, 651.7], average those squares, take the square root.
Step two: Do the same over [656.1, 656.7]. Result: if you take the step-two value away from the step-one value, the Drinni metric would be -1.16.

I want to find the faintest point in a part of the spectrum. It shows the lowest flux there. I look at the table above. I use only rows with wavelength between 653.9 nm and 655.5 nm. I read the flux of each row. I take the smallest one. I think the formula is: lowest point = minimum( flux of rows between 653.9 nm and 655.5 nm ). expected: 10.59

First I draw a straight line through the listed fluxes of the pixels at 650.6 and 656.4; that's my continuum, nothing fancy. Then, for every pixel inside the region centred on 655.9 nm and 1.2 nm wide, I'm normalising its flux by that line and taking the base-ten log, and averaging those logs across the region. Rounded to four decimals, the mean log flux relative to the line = 0.0032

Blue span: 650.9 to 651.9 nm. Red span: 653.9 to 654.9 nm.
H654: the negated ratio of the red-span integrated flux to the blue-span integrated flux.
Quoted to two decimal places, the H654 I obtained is -1.06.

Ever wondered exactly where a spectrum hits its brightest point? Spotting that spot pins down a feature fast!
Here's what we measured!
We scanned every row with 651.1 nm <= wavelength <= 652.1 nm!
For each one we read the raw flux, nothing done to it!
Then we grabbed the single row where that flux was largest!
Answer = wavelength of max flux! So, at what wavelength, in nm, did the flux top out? 651.2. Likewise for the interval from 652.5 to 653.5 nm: 653.0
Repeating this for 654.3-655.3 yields 655.2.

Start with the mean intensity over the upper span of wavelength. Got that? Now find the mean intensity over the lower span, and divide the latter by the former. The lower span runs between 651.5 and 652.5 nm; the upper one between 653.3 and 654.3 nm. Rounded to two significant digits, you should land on 0.94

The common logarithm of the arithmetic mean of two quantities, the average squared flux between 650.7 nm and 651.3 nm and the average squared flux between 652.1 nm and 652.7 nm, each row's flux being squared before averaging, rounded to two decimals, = 2.10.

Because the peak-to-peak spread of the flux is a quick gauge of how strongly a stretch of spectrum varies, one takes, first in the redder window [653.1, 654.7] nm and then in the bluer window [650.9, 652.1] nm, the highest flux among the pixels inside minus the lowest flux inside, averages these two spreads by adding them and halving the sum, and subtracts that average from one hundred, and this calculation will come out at 97.0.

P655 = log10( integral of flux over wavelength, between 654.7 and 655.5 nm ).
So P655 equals 1.00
